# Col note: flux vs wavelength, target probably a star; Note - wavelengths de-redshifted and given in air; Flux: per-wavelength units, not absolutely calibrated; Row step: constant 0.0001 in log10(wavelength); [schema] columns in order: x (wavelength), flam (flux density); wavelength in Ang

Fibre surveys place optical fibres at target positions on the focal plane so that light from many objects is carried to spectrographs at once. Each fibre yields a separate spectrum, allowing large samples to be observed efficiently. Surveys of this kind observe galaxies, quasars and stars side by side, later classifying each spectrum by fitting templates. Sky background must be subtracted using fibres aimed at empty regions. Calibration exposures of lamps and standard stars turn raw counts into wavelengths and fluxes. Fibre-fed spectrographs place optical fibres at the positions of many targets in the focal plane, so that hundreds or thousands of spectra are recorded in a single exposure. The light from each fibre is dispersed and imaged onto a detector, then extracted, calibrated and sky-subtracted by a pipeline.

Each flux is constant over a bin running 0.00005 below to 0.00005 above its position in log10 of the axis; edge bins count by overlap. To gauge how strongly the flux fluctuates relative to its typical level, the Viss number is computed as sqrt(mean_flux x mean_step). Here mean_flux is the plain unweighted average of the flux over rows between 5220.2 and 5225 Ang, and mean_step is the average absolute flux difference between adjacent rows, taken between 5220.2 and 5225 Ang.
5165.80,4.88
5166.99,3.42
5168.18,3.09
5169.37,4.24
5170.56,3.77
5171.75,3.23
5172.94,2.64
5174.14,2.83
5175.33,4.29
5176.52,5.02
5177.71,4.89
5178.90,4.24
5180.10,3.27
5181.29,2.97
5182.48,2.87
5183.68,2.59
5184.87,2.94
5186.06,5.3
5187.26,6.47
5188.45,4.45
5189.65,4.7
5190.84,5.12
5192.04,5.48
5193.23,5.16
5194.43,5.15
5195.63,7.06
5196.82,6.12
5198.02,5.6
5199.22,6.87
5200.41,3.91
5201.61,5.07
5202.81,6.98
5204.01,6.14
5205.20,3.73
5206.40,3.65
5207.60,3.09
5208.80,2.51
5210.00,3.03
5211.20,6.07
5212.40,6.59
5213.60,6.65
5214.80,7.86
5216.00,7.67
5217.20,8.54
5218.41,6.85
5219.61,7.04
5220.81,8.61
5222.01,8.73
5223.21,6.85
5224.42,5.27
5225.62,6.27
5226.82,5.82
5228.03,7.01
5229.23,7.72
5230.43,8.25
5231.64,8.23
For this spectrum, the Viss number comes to 3.0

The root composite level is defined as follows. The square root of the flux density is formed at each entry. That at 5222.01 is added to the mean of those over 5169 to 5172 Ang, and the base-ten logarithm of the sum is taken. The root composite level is 0.69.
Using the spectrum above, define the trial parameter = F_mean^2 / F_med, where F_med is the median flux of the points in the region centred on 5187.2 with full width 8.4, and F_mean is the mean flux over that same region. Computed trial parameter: 4.3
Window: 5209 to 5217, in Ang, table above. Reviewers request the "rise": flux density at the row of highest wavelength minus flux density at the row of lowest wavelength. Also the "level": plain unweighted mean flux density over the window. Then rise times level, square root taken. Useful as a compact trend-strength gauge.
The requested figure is 5.4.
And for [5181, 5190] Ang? 2.6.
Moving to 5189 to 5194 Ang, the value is 1.5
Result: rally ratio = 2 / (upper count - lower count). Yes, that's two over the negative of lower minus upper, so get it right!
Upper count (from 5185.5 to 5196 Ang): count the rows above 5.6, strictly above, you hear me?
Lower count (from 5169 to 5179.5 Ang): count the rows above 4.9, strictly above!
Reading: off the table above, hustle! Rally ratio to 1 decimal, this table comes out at 2.0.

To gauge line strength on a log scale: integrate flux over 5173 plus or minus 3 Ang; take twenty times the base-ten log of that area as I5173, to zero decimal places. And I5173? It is 26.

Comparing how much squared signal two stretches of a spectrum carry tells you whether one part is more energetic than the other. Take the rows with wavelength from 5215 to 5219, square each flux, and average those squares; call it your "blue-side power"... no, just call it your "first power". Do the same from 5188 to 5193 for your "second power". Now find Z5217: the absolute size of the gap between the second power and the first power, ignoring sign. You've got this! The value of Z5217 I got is 35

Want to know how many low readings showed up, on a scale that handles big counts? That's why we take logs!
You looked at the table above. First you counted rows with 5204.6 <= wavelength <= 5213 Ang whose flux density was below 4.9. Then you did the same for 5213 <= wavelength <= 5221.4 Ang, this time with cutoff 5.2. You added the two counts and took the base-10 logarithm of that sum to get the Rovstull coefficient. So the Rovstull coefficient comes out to 0.70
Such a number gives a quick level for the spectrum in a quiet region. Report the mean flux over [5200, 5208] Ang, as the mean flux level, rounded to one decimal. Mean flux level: 4.7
